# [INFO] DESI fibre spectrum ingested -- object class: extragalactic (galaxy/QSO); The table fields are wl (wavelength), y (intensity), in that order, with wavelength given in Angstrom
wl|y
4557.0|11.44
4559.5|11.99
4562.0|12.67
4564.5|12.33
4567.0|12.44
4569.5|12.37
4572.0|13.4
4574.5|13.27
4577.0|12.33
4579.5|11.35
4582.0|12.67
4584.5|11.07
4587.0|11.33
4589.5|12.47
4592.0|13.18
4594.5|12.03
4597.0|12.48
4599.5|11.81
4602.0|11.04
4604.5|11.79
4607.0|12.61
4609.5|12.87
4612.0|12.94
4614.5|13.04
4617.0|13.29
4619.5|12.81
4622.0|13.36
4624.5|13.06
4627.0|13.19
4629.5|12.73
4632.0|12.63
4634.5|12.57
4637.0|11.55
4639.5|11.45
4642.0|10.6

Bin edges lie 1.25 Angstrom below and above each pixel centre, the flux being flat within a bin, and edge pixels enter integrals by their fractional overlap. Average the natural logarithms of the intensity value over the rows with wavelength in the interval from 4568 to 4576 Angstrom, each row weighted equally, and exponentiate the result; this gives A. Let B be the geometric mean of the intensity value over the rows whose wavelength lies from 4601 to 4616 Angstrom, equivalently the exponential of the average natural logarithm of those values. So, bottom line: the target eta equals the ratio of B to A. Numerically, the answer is 0.95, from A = 13.0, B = 12.36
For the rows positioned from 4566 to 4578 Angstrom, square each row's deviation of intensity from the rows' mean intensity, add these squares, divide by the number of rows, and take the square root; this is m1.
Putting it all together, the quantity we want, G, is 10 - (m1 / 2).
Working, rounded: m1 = 0.47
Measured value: 9.76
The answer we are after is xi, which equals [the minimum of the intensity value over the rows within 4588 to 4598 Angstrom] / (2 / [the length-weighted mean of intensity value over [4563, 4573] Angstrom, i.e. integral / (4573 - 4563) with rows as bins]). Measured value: 75.9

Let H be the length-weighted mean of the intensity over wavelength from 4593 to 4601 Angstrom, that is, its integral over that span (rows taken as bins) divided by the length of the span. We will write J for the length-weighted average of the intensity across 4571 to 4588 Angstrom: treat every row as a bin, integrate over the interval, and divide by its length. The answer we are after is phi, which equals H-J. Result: -0.1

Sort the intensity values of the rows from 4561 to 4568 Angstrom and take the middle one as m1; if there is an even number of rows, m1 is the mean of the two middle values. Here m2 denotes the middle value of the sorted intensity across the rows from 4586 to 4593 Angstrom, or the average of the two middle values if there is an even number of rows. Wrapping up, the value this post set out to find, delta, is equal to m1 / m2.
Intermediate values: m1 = 12.4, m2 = 12.5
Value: 1.00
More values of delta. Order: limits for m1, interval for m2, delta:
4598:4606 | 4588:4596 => 0.95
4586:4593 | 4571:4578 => 0.94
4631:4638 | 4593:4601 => 1.04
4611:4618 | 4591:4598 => 1.04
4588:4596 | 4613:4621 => 0.96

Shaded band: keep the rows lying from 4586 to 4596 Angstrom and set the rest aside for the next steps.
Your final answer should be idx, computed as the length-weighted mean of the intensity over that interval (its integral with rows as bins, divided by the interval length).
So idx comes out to 12.3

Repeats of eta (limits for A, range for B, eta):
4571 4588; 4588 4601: 1.02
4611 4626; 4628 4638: 0.94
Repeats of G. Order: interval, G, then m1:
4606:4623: 9.88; 0.25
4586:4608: 9.68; 0.63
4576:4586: 9.67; 0.66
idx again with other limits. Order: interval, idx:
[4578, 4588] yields 11.6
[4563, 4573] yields 12.6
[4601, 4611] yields 12.1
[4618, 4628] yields 13.1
